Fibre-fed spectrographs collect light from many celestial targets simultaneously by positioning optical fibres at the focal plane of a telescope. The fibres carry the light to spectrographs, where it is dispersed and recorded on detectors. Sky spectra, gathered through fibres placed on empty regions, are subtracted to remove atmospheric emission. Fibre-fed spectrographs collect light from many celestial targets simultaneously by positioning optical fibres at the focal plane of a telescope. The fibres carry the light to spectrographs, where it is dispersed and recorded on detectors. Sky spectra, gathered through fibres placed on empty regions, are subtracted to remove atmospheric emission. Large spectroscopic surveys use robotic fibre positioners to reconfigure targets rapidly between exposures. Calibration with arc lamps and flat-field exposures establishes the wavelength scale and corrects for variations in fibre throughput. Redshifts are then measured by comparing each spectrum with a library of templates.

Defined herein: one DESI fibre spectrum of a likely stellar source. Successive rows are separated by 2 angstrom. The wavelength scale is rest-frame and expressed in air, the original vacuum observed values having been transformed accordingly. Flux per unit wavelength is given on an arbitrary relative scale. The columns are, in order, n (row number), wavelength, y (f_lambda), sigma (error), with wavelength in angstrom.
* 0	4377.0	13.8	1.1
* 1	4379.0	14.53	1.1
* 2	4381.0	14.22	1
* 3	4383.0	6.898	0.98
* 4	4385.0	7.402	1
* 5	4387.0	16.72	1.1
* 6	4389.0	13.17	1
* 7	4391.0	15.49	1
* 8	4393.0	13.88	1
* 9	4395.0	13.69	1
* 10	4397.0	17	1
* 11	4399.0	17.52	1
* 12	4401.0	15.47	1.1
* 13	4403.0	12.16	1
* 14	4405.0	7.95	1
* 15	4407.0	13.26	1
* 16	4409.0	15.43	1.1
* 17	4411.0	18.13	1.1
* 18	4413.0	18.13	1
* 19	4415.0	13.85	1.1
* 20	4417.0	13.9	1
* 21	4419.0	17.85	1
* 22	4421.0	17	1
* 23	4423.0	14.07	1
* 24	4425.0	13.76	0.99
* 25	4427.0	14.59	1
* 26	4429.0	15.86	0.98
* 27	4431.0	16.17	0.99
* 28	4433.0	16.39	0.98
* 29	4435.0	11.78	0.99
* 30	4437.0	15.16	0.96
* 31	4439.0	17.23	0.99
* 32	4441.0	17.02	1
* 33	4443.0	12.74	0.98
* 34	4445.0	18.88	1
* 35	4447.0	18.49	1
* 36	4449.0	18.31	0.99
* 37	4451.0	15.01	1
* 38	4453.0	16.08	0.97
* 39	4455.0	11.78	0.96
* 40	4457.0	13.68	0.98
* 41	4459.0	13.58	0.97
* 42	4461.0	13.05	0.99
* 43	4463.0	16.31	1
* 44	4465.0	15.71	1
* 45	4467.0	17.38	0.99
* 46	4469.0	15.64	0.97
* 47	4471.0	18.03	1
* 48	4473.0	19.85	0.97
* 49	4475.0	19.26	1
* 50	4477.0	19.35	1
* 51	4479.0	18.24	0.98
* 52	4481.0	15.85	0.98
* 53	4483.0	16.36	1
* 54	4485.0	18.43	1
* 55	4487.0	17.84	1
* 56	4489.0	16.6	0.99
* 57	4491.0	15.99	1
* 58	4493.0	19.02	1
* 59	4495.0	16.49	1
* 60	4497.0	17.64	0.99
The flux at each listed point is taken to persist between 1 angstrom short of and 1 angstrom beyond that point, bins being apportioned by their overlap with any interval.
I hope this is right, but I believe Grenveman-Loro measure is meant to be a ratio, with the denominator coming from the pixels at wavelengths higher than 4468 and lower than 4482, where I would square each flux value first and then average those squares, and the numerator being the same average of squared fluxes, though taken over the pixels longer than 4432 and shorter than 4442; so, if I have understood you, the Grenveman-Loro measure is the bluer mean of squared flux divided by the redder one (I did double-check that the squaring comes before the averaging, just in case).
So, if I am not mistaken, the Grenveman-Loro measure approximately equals 0.75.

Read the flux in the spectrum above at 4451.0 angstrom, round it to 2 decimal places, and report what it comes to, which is 15.01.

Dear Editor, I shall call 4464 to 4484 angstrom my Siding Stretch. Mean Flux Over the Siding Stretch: 17.6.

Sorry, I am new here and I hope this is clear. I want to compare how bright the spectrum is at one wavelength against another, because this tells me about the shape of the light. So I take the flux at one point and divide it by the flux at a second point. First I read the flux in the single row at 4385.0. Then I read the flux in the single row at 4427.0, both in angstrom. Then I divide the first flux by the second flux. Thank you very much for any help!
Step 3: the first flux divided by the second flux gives 0.51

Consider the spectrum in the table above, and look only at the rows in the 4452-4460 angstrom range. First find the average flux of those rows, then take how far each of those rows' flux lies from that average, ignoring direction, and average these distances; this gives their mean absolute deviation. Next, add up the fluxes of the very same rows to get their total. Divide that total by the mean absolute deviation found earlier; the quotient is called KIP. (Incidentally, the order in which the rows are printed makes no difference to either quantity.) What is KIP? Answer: 48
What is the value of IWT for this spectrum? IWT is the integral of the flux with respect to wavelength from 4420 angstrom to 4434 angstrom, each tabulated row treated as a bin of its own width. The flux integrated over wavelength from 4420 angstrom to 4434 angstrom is 216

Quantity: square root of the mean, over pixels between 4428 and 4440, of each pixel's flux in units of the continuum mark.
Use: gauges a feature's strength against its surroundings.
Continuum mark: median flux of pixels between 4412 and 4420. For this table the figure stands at 0.99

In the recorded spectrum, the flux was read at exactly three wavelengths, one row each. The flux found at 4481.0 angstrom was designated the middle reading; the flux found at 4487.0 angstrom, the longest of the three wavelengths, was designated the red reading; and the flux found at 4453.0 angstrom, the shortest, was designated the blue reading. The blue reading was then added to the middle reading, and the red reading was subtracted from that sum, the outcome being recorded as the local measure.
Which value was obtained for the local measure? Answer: 14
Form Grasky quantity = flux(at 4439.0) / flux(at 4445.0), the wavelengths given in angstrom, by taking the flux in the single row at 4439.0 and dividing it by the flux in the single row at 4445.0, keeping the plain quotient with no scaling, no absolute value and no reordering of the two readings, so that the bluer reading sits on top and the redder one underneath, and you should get 0.91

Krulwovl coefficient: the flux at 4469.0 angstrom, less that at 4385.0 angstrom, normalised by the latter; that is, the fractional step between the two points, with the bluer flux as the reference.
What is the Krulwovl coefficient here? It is 1.1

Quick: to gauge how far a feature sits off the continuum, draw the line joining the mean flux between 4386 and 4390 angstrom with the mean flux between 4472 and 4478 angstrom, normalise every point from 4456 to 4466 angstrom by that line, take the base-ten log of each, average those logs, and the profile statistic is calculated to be -0.11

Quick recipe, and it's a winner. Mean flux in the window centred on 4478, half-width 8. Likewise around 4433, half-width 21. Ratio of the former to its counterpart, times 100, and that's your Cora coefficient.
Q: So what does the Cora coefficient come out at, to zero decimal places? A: 115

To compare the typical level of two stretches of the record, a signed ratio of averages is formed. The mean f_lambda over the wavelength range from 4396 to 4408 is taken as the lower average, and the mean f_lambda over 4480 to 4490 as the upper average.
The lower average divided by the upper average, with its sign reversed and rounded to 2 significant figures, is -0.82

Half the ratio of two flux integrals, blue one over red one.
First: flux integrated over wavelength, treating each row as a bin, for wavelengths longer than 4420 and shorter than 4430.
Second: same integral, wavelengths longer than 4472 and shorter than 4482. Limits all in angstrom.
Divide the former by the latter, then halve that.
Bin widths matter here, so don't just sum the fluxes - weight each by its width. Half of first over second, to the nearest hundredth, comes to 0.41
